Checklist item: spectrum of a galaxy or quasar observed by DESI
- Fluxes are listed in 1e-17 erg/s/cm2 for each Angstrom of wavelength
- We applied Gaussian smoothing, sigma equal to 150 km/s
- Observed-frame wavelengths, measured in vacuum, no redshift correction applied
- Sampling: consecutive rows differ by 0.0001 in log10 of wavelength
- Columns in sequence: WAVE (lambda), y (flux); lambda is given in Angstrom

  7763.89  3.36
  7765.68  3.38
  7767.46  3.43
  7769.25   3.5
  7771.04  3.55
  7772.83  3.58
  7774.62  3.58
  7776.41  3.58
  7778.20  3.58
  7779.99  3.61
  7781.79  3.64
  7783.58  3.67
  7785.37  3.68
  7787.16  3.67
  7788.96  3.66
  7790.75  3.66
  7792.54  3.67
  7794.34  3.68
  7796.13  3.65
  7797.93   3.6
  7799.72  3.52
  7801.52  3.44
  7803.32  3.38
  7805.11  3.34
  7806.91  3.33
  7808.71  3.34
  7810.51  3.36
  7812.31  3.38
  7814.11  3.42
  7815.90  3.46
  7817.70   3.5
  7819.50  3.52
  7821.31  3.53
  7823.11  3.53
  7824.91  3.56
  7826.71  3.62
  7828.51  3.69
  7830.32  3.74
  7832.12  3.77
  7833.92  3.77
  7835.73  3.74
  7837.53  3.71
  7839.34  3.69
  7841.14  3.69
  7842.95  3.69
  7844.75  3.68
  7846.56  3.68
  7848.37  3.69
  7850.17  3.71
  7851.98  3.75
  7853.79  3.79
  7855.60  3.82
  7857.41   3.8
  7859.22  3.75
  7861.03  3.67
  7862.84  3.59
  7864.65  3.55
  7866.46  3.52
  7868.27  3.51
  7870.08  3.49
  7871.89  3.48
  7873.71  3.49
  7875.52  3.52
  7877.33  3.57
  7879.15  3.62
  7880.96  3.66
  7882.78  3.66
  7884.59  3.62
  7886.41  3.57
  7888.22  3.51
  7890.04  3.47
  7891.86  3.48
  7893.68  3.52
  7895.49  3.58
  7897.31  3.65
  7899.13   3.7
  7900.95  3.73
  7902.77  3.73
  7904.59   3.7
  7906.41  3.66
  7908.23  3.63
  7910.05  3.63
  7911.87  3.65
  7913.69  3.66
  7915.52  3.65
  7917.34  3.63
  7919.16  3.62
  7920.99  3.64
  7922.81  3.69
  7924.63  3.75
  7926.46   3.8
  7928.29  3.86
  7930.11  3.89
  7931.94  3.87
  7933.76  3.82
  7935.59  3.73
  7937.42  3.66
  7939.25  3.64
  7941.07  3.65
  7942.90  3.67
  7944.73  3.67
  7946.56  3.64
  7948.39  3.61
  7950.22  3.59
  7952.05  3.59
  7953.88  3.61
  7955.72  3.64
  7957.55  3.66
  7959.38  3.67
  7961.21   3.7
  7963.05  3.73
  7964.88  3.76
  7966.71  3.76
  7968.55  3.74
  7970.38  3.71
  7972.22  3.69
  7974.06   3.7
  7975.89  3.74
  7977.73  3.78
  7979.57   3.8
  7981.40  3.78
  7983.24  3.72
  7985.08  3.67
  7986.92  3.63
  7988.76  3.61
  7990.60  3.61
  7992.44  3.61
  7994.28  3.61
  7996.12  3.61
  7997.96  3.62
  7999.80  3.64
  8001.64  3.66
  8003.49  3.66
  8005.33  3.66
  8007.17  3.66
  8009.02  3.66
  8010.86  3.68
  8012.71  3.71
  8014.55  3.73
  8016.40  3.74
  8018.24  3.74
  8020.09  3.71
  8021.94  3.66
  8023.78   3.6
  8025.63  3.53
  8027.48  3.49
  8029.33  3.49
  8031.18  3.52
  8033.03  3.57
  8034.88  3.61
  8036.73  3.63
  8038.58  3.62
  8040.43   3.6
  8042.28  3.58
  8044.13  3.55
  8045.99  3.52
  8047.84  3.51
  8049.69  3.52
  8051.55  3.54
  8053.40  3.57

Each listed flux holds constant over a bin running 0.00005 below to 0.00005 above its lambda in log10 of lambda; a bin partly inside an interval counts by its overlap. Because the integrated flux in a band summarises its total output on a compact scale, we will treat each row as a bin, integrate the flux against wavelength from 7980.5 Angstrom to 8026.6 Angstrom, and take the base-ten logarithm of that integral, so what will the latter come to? 2.23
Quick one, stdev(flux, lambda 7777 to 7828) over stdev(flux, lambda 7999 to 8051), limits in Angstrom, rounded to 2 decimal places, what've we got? 1.56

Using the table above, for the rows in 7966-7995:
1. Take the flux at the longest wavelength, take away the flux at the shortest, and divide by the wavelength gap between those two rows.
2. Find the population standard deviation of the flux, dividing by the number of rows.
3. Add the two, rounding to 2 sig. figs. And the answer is 0.060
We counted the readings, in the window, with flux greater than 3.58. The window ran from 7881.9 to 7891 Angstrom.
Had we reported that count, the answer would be 2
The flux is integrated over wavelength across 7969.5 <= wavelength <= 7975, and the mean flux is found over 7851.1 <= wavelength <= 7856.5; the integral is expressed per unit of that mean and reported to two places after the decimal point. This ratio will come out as 5.38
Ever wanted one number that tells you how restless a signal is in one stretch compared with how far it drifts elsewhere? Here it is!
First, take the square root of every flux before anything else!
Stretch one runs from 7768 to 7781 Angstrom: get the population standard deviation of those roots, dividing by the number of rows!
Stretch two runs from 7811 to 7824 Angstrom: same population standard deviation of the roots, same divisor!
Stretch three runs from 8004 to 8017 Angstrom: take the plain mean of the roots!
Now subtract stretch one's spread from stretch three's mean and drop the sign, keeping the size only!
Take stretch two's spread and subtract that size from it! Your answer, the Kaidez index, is -1.90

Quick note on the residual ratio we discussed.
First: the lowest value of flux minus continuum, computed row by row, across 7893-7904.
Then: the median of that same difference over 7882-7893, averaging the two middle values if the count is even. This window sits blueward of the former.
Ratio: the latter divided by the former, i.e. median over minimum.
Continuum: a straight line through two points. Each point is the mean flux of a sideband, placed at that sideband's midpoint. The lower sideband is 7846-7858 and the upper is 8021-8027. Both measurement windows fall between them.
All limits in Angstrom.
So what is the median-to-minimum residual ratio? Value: 0.9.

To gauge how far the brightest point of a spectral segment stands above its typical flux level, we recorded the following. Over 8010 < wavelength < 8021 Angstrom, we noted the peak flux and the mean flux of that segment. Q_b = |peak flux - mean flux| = 0.022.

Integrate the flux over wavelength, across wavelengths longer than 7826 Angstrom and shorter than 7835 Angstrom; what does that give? 33.5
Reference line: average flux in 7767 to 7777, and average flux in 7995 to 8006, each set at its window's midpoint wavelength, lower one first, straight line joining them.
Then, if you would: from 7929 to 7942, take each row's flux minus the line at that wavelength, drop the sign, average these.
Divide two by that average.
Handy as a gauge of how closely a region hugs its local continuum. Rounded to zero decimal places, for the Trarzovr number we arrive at 14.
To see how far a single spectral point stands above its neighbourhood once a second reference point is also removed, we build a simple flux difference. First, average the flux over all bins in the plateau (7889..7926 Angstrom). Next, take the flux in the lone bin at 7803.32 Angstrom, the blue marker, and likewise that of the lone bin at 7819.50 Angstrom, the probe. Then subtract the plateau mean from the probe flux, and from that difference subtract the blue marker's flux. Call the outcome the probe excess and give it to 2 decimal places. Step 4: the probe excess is -3.50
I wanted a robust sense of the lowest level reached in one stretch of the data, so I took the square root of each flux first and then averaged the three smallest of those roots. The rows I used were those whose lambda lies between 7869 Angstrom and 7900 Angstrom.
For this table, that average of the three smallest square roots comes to 1.86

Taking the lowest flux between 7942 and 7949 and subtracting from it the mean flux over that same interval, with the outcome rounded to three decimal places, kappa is -0.038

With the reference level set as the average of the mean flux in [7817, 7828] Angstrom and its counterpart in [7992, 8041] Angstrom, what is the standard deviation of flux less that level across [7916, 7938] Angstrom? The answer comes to 0.10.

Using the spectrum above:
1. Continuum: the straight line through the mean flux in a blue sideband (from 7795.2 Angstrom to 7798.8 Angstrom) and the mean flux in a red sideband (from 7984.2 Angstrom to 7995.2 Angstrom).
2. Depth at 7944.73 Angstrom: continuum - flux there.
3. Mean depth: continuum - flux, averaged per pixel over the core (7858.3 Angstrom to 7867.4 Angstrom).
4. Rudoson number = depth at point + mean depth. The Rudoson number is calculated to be -0.04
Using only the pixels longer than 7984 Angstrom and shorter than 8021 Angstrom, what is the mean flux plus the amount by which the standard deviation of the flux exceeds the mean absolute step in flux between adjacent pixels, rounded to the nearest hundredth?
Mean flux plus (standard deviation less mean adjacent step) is 3.69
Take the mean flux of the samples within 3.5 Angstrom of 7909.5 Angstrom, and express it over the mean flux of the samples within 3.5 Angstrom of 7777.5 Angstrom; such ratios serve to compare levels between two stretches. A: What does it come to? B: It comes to 1.02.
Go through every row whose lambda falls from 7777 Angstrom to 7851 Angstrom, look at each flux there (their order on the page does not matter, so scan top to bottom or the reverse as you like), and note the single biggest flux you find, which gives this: 3.77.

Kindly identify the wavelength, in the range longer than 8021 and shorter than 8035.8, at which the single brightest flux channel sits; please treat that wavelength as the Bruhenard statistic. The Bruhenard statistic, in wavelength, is 8021.94 Angstrom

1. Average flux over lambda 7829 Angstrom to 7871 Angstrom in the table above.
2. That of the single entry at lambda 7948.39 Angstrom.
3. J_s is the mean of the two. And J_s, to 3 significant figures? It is 3.65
